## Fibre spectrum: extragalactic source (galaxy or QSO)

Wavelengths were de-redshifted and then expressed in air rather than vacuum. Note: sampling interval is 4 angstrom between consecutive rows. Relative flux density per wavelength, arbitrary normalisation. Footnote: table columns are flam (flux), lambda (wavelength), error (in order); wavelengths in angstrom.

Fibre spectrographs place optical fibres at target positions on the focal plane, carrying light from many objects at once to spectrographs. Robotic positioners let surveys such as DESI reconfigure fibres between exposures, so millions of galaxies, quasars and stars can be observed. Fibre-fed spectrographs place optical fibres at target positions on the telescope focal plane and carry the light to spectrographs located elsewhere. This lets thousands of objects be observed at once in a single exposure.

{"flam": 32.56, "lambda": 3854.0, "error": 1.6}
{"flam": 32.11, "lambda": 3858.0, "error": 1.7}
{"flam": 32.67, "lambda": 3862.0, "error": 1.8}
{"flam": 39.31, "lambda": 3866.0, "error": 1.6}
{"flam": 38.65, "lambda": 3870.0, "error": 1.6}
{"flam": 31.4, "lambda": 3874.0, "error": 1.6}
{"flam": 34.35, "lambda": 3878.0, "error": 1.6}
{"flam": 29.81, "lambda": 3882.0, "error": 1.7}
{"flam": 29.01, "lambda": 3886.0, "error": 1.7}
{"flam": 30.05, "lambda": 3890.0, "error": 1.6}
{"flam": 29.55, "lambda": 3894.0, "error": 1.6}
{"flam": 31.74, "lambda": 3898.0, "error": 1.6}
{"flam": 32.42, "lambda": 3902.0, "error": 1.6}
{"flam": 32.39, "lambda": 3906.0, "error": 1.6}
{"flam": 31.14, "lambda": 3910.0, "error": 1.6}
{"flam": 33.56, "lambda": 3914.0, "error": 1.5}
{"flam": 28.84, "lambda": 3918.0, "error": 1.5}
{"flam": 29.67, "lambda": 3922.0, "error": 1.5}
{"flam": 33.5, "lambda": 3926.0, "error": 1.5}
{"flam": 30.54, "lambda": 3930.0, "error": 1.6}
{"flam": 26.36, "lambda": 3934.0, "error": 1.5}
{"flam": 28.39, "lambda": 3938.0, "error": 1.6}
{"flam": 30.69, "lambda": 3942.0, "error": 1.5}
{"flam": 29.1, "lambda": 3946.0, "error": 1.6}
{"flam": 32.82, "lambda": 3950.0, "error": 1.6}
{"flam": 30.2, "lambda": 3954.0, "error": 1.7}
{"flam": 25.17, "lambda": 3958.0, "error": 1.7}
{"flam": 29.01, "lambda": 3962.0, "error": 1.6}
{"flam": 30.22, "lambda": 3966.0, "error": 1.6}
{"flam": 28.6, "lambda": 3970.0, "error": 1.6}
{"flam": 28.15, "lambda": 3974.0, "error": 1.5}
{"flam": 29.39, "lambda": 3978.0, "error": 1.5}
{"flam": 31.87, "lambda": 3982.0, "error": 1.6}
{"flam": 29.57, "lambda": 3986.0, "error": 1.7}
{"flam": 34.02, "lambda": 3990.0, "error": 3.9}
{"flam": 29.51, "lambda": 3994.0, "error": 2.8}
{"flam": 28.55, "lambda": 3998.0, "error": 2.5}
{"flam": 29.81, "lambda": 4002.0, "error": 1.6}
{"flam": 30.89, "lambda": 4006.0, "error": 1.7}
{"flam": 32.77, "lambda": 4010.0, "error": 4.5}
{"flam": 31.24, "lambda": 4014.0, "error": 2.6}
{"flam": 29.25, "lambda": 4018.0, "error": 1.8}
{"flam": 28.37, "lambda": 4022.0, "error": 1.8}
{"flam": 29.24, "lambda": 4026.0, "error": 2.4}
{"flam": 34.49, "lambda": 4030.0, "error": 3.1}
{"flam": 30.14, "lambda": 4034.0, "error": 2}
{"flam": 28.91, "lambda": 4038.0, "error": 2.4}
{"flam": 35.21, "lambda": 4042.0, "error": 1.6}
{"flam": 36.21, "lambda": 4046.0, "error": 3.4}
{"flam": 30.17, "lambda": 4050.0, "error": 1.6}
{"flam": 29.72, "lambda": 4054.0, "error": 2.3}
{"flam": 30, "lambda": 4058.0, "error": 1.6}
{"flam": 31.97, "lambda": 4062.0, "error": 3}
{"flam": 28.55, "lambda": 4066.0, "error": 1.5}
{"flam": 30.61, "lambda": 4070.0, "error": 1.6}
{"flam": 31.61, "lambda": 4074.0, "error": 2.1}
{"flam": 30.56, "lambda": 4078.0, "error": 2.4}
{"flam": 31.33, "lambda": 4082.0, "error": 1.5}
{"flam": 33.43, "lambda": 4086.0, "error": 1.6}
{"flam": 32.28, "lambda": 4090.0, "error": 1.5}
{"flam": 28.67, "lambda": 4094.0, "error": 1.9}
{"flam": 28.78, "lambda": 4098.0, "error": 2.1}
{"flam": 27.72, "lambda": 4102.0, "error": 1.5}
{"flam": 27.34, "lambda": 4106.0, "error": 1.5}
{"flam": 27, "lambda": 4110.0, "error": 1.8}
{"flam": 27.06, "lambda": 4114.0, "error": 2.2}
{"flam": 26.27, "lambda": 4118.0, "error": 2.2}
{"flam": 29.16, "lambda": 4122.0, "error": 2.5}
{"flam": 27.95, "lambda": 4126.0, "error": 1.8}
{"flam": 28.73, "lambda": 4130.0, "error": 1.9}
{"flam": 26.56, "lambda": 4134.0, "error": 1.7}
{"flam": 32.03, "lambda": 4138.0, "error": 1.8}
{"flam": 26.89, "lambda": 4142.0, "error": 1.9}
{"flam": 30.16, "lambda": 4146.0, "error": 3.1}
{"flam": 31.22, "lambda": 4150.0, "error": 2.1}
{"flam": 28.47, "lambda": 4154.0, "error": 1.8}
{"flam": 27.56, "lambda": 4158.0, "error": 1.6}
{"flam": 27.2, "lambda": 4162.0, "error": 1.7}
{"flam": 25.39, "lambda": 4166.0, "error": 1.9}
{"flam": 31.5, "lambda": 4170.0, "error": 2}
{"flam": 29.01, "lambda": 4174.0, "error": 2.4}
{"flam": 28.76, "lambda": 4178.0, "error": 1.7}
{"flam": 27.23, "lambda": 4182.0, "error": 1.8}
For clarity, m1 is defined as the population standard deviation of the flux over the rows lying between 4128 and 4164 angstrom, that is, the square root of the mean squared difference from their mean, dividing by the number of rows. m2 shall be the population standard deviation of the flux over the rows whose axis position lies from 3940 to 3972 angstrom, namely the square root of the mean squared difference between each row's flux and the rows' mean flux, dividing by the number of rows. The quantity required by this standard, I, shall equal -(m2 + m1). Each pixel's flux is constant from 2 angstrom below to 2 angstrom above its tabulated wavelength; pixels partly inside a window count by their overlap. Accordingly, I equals -3.90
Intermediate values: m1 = 1.86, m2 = 2.04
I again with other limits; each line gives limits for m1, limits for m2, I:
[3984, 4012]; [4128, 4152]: -3.89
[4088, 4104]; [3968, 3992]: -3.78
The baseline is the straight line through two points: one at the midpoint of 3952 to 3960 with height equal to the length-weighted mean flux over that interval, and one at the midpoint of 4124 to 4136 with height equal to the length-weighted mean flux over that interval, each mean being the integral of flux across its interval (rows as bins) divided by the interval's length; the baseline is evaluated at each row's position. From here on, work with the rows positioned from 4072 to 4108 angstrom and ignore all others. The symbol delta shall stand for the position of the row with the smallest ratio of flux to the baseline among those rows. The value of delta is 4106.0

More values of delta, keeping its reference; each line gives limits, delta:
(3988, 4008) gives 3998.0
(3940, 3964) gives 3958.0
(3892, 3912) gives 3894.0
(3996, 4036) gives 4022.0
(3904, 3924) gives 3918.0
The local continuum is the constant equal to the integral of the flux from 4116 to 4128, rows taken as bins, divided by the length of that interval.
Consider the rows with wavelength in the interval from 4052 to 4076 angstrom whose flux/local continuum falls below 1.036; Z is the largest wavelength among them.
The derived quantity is 4066.0 angstrom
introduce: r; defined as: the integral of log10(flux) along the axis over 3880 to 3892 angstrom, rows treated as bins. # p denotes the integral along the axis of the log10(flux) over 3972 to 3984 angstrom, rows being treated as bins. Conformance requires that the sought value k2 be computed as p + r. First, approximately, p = 17.7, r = 17.7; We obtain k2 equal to 35.3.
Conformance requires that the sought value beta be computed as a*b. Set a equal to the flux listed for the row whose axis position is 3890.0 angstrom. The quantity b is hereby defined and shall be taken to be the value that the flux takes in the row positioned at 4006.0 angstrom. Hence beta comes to 928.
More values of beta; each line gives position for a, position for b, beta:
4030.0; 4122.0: 1006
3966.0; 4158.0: 833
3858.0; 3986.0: 949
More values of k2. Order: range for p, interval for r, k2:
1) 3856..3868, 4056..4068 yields 36.2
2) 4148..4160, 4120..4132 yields 35.0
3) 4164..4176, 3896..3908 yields 35.6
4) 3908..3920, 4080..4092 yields 36.0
